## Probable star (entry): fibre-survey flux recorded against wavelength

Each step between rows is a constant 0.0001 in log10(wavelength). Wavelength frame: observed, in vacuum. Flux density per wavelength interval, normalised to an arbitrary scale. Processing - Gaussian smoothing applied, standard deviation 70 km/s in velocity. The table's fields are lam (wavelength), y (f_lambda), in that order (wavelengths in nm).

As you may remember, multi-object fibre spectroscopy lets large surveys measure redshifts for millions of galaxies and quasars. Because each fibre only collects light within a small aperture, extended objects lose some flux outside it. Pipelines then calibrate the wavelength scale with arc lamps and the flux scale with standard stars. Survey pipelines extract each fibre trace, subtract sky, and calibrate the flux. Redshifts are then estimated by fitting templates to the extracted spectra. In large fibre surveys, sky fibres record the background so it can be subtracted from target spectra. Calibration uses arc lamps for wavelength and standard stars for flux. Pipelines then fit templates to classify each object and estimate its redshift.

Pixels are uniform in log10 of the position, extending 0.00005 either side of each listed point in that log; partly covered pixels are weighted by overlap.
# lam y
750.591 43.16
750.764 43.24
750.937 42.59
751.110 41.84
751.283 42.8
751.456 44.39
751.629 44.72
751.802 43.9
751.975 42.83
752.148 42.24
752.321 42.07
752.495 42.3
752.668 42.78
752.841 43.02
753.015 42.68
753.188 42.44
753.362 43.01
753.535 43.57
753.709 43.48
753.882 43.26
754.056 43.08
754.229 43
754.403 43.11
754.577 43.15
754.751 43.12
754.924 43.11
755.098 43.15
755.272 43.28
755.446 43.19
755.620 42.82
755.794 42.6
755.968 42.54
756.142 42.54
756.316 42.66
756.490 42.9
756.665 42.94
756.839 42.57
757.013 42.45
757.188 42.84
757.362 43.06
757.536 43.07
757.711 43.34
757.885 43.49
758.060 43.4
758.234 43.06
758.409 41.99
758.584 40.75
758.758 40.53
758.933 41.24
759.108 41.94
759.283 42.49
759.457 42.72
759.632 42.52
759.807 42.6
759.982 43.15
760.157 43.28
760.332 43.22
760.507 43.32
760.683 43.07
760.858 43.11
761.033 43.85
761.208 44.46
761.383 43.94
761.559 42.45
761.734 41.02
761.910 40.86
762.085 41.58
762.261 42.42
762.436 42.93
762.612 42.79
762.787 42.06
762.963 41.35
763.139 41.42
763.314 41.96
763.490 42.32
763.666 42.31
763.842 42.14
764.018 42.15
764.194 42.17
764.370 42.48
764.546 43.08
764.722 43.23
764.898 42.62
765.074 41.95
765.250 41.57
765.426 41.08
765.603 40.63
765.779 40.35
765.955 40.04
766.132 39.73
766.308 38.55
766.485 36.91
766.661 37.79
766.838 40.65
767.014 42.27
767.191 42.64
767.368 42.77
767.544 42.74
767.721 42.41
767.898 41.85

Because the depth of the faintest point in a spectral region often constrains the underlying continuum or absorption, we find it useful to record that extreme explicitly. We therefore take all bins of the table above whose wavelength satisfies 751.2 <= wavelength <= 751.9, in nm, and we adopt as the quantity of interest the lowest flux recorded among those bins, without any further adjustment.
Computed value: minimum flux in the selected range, 42.8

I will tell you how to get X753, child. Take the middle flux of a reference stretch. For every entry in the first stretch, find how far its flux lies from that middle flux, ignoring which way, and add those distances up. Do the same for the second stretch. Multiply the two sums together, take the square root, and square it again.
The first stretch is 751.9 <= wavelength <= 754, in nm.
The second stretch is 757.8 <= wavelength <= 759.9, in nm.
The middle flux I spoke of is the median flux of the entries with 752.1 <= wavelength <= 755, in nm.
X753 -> 57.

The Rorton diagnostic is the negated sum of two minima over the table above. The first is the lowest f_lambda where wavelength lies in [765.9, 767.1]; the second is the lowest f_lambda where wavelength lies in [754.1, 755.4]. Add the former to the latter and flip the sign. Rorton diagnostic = -79.9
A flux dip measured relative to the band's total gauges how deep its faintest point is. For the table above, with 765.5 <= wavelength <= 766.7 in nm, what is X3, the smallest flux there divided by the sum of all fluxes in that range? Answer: 0.135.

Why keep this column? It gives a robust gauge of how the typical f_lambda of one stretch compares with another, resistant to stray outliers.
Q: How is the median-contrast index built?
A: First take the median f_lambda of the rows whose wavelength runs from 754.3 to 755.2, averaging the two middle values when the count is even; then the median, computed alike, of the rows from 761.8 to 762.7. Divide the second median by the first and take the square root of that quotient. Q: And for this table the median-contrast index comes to 0.99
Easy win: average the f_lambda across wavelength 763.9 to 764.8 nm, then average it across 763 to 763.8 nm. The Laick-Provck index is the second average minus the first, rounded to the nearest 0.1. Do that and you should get -0.6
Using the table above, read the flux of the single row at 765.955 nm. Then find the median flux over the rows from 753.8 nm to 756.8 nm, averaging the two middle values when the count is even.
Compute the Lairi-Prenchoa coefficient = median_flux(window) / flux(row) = 1.08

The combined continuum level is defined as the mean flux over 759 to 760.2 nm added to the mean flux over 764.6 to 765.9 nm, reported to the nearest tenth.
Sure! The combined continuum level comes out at 84.3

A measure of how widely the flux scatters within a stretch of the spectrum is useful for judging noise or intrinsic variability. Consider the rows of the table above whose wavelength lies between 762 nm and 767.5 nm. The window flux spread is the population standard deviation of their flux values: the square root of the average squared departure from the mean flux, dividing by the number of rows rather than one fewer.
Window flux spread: 1.5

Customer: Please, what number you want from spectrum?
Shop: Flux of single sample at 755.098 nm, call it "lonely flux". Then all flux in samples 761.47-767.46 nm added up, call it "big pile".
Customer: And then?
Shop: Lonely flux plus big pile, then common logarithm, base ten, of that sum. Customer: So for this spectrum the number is 3.2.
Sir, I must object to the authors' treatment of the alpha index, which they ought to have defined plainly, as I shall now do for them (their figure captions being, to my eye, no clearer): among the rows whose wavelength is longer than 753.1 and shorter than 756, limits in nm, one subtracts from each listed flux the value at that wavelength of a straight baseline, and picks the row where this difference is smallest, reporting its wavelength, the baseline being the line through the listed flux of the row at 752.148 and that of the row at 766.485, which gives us 753.188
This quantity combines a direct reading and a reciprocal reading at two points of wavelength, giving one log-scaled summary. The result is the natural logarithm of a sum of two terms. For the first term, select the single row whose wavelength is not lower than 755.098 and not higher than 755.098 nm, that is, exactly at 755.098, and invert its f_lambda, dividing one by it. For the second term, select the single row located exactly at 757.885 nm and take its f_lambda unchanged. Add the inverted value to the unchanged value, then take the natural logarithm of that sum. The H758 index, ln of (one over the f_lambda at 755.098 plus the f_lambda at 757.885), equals 3.77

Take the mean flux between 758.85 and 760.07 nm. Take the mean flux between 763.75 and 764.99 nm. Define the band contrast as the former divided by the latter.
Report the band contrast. 1.00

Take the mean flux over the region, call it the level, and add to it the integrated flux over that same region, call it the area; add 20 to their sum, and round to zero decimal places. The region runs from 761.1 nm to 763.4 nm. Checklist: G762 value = 159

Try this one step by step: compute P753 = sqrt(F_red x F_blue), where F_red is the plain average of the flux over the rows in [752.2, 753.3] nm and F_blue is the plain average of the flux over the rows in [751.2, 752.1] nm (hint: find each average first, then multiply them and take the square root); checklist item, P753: 43.1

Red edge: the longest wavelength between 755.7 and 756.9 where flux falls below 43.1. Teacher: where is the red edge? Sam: 756.839 nm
